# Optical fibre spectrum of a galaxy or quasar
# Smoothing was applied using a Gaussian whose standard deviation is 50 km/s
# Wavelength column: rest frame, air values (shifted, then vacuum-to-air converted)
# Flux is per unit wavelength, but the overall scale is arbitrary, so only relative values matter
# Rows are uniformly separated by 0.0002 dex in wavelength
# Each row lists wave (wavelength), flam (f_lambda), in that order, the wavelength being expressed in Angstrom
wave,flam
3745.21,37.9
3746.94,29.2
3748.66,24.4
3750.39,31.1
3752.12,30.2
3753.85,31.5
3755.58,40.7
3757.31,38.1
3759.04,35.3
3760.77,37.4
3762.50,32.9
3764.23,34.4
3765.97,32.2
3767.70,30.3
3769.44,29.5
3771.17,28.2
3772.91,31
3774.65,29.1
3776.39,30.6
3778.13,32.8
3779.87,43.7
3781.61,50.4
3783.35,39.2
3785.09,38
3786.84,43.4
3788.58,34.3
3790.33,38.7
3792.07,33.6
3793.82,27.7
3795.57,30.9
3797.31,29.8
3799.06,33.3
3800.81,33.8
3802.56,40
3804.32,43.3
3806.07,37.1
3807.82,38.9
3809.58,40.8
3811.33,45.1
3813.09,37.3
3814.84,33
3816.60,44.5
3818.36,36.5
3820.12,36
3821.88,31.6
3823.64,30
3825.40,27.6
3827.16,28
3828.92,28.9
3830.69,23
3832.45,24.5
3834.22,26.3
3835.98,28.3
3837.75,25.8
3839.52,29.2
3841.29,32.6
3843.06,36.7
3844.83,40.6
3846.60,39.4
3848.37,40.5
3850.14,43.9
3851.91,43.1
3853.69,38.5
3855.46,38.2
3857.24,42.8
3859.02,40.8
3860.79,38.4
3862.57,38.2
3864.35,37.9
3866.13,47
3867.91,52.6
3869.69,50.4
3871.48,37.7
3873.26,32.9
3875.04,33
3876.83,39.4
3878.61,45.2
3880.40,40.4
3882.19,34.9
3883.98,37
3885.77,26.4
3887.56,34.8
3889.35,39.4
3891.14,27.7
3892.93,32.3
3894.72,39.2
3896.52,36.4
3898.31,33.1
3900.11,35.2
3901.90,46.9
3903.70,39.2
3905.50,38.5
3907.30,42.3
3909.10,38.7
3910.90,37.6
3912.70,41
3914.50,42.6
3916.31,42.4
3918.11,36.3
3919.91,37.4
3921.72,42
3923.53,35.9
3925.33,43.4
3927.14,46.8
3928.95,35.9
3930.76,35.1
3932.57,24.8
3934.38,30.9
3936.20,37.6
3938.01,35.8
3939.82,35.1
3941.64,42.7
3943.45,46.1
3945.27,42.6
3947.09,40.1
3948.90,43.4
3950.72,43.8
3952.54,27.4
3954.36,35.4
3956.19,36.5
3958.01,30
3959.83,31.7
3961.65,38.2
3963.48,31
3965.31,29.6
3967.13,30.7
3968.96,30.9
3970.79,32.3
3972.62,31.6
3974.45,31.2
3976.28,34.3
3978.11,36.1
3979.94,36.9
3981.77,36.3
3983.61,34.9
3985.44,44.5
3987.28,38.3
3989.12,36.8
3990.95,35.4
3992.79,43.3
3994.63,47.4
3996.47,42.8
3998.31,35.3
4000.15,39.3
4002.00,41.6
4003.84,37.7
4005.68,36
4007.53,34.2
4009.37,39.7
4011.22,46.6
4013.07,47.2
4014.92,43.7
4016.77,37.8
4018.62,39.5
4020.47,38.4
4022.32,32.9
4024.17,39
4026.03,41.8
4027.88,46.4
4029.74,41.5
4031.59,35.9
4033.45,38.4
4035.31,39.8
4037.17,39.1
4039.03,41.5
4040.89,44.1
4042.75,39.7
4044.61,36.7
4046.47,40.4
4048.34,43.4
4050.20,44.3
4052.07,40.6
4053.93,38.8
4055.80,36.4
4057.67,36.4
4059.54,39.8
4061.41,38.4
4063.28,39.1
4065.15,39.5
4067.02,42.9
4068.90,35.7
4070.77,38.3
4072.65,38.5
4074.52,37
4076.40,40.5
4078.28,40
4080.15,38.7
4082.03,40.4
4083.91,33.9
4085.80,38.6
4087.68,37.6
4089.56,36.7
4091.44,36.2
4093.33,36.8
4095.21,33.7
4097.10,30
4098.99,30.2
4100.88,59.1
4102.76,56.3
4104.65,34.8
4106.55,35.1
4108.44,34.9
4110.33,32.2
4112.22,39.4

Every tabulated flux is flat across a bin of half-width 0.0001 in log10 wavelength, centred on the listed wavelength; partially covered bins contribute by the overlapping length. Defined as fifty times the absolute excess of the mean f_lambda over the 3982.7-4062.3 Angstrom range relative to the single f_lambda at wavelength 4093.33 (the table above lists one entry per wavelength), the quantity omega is 155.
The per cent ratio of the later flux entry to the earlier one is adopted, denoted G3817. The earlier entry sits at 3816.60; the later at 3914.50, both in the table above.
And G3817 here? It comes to 96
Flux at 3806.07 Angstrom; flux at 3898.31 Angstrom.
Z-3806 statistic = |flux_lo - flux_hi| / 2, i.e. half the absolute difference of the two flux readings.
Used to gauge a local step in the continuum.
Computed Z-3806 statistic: 2.0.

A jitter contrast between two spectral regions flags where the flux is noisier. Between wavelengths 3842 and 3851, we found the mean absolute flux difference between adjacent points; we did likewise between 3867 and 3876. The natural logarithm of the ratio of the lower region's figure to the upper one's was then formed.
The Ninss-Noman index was -0.7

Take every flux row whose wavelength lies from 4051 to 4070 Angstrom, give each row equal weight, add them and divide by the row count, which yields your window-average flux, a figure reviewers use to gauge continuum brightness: 39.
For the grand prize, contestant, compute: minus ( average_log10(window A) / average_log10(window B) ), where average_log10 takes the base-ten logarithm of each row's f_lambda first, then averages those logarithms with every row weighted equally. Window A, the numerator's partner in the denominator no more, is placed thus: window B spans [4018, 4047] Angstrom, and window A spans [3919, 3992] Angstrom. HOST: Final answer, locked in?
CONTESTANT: -0.973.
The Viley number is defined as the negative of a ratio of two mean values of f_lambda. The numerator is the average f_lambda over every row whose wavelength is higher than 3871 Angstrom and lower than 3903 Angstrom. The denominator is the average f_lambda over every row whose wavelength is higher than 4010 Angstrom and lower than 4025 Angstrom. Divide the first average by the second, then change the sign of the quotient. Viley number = -0.89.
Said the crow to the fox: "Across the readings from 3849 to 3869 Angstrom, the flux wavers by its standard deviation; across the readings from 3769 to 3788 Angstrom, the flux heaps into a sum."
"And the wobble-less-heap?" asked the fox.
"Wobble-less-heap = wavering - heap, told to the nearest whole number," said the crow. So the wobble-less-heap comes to -391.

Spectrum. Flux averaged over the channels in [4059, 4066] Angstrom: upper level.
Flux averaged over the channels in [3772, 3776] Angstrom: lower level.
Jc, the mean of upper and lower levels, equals 34.6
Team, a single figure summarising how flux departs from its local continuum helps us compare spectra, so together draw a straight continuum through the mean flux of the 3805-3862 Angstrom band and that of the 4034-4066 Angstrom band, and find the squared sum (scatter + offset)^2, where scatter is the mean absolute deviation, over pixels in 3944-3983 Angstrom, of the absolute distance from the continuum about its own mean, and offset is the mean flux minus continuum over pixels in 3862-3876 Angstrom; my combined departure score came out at 57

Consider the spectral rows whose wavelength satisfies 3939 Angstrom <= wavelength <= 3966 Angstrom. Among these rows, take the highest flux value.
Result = 46.1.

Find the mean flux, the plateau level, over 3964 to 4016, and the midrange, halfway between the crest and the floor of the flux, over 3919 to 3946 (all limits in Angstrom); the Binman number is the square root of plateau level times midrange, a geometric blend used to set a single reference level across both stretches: 36.7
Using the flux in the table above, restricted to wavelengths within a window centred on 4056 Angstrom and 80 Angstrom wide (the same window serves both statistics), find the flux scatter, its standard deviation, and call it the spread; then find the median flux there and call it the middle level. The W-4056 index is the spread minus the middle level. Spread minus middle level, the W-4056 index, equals -36.0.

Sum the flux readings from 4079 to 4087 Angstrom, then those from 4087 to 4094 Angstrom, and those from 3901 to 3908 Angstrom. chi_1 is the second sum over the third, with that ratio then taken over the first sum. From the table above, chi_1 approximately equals 0.0058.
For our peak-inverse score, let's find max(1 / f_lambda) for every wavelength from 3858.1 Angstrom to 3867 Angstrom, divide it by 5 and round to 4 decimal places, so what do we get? 0.0053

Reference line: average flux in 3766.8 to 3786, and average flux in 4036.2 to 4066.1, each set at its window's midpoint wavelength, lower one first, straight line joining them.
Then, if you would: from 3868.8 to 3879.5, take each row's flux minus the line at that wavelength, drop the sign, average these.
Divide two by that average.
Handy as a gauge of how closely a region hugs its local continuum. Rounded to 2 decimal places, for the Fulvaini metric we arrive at 0.36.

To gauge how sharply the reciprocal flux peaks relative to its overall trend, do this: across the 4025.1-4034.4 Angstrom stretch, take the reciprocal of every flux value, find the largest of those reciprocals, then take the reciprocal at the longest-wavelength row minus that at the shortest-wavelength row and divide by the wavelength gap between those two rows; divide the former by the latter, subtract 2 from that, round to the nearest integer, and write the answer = 96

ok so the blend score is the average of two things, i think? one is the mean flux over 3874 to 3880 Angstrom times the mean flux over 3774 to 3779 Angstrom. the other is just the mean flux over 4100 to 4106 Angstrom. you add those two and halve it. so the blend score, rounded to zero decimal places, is 629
